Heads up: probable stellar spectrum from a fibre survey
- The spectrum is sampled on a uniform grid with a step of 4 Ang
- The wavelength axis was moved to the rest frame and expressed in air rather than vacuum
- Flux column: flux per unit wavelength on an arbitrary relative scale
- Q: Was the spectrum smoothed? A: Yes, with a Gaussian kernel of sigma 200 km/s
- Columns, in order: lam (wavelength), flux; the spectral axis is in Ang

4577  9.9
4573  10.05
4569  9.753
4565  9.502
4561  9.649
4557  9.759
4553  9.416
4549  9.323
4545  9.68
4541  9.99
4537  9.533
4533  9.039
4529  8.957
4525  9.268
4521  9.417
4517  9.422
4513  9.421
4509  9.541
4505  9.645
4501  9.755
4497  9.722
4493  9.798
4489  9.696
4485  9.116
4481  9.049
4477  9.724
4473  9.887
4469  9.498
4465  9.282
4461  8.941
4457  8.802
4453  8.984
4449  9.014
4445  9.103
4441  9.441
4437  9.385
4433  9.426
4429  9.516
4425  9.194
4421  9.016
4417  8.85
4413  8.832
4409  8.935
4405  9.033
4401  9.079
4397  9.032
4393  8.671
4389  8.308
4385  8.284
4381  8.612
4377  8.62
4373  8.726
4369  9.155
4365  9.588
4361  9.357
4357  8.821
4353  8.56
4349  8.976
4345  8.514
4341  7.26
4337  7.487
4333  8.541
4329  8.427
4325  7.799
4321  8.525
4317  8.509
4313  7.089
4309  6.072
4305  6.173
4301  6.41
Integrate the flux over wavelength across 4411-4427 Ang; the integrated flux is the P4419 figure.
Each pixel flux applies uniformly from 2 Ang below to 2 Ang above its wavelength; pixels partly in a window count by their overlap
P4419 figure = 144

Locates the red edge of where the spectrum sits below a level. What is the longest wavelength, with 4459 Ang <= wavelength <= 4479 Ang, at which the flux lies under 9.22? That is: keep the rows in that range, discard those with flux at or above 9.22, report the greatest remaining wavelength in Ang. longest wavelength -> 4461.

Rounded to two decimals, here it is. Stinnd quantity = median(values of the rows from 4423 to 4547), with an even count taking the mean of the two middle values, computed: 9.42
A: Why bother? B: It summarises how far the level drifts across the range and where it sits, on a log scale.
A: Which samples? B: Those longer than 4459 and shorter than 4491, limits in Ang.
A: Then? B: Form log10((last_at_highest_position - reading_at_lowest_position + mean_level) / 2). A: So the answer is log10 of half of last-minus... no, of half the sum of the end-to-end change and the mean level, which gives 0.706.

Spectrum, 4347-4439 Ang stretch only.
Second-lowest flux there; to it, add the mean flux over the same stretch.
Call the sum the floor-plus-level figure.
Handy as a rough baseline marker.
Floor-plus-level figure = 17.3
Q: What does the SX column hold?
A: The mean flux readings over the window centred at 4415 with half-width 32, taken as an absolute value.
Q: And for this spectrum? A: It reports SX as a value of 9.01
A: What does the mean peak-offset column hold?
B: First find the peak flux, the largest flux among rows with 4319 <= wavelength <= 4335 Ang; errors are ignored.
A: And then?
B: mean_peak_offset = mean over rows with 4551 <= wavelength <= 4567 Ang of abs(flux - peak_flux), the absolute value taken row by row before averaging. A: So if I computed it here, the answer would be 1.0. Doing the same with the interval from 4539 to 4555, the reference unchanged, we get 1.1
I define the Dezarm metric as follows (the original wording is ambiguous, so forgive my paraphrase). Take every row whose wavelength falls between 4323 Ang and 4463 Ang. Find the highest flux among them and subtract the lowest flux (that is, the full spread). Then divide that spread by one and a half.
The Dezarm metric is 1.6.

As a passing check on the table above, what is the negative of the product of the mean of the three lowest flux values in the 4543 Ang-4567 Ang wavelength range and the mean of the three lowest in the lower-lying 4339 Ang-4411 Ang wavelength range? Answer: -74.8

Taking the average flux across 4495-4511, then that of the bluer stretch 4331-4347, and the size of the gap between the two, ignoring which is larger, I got 1.7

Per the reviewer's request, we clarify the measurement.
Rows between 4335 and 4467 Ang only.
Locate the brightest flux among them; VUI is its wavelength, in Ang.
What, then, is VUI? 4365 Ang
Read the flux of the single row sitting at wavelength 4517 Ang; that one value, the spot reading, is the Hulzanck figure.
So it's 9.422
